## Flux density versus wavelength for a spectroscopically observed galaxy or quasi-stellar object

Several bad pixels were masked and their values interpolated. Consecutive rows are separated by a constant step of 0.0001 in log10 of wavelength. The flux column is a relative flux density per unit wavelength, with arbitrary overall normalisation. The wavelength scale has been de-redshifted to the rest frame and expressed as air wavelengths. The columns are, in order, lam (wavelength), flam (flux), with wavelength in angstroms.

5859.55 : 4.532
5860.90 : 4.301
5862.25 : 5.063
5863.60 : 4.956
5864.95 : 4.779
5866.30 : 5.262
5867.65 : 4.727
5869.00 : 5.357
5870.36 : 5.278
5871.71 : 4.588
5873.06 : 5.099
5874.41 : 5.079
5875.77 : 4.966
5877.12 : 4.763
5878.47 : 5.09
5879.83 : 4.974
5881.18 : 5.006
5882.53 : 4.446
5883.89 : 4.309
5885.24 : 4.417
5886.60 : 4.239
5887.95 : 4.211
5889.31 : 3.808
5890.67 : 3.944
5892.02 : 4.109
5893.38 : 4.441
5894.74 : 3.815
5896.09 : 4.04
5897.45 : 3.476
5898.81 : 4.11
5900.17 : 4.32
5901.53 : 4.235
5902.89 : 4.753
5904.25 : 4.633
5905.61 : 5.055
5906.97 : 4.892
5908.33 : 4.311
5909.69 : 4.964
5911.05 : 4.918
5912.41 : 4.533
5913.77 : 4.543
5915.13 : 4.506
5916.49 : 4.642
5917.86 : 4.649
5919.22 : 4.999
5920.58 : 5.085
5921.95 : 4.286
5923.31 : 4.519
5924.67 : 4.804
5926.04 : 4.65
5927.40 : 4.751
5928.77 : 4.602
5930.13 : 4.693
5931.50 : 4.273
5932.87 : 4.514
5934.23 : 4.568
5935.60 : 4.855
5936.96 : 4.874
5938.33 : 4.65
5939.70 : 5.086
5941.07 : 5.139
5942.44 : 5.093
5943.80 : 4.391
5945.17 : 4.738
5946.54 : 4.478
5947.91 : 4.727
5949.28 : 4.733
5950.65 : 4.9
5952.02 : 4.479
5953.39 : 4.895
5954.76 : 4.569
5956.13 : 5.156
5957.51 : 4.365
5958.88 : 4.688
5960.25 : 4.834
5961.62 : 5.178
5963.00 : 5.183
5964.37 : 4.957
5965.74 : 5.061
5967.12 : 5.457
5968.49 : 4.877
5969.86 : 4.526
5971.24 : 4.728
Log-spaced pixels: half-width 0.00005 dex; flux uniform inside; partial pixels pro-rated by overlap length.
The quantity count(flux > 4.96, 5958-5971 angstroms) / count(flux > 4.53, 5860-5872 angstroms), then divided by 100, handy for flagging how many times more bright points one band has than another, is 0.005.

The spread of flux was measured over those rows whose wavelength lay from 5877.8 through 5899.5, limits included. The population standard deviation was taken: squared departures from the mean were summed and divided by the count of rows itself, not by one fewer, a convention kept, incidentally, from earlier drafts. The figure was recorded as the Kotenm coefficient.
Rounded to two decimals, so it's 0.44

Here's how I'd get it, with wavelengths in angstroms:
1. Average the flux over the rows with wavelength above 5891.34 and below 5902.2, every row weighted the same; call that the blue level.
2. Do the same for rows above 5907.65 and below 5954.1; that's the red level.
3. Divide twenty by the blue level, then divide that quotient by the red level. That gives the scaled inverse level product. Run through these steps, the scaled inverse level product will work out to 1.05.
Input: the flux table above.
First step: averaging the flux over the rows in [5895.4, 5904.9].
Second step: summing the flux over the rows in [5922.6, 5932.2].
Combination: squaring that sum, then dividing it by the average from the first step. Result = 247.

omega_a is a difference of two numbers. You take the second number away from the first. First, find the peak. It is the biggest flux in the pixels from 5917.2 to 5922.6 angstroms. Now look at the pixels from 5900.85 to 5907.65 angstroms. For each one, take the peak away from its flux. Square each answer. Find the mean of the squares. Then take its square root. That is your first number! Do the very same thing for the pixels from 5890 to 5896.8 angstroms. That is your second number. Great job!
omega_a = -0.57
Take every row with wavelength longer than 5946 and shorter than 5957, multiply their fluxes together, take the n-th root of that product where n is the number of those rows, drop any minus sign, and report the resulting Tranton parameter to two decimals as 4.74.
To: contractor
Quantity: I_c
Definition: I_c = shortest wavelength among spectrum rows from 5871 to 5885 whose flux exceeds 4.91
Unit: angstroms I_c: 5873.06 angstroms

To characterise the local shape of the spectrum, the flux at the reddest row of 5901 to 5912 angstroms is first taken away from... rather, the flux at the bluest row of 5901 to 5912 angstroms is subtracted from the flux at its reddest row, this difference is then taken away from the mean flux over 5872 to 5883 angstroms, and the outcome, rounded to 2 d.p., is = 4.24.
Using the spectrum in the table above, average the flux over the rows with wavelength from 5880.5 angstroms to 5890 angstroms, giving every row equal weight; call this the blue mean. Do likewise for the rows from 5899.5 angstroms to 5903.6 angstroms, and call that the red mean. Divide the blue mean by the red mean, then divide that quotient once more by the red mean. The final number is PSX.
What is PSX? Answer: 0.221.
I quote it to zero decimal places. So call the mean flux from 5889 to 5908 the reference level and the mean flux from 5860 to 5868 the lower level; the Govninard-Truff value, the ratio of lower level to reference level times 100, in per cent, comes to 114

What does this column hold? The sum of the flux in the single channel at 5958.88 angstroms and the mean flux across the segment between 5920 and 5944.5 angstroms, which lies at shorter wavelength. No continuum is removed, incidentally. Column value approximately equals 9.40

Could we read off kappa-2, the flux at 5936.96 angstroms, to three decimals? 4.874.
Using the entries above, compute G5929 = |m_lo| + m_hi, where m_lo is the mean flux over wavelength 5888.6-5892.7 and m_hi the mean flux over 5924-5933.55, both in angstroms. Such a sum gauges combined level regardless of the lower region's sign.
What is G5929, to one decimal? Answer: 8.6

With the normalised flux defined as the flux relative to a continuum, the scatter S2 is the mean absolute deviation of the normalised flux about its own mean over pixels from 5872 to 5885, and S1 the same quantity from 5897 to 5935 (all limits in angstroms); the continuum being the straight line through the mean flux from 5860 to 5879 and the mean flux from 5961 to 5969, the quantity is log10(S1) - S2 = -1.37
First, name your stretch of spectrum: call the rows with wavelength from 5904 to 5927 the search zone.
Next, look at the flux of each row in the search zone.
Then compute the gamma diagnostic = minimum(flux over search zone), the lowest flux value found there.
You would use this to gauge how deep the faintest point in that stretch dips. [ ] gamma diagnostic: 4.286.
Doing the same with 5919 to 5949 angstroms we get 4.273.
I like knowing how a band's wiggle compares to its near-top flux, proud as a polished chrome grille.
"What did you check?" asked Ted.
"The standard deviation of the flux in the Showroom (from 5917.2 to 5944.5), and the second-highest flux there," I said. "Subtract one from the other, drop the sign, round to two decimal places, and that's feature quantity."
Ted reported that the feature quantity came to 4.83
